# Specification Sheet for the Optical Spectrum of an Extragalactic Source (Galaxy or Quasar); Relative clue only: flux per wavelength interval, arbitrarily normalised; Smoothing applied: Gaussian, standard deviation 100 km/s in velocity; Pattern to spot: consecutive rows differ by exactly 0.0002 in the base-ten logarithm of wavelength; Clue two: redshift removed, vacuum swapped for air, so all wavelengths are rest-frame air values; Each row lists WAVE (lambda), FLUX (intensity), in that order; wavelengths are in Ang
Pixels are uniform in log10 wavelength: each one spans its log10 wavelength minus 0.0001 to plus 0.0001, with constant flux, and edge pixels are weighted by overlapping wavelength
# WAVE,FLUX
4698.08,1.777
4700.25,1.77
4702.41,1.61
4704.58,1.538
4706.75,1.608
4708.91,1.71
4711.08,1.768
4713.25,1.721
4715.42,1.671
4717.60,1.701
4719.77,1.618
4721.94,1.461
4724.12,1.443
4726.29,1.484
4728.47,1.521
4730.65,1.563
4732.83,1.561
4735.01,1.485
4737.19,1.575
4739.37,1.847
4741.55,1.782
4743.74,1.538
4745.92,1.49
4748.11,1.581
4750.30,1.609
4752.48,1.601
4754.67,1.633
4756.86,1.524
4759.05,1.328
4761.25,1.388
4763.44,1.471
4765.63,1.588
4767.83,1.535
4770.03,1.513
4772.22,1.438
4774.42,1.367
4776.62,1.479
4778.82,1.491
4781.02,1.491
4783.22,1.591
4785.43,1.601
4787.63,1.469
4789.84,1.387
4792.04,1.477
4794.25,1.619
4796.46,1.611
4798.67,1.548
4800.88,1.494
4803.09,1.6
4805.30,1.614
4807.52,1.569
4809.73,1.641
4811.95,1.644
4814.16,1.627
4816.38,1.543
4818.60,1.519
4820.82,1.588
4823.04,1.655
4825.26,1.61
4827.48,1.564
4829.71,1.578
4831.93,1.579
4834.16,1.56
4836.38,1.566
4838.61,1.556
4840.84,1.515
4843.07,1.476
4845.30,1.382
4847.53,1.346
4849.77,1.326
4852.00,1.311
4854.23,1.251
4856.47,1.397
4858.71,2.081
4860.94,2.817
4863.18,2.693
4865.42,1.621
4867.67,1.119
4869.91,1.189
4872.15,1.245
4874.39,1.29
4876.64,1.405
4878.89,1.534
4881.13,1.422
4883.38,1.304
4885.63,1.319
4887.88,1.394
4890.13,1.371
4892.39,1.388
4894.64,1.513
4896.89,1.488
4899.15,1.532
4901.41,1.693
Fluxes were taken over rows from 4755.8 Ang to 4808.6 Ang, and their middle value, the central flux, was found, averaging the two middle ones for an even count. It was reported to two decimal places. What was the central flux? 1.50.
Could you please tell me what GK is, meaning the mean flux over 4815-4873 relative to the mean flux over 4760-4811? 1.04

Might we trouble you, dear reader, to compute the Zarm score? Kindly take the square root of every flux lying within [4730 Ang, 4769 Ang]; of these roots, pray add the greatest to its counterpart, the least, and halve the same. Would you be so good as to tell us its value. 1.26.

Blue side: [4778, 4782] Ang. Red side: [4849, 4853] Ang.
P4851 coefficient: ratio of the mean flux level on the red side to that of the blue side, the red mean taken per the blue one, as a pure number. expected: 0.88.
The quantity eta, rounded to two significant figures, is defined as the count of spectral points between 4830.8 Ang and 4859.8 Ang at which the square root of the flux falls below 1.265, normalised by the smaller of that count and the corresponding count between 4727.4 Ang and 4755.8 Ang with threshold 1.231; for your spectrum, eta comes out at 6.0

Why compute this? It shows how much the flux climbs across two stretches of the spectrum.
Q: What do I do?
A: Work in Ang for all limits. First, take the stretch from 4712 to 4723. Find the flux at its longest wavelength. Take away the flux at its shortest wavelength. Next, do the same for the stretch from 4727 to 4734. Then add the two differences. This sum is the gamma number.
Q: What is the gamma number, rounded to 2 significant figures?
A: -0.22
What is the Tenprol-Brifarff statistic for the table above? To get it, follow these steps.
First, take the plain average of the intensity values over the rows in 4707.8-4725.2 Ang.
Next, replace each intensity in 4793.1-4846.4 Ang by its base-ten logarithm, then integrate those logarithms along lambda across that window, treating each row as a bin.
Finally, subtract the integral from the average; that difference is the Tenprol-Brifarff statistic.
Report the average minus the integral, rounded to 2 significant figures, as -8.8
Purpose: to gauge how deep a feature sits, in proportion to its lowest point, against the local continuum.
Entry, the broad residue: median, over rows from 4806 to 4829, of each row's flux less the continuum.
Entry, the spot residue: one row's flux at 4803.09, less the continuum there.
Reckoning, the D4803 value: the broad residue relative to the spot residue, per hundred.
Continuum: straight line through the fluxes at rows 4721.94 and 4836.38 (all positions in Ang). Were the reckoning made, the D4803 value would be 70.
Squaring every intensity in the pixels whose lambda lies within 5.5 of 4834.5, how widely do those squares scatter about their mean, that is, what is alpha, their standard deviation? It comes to 0.03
